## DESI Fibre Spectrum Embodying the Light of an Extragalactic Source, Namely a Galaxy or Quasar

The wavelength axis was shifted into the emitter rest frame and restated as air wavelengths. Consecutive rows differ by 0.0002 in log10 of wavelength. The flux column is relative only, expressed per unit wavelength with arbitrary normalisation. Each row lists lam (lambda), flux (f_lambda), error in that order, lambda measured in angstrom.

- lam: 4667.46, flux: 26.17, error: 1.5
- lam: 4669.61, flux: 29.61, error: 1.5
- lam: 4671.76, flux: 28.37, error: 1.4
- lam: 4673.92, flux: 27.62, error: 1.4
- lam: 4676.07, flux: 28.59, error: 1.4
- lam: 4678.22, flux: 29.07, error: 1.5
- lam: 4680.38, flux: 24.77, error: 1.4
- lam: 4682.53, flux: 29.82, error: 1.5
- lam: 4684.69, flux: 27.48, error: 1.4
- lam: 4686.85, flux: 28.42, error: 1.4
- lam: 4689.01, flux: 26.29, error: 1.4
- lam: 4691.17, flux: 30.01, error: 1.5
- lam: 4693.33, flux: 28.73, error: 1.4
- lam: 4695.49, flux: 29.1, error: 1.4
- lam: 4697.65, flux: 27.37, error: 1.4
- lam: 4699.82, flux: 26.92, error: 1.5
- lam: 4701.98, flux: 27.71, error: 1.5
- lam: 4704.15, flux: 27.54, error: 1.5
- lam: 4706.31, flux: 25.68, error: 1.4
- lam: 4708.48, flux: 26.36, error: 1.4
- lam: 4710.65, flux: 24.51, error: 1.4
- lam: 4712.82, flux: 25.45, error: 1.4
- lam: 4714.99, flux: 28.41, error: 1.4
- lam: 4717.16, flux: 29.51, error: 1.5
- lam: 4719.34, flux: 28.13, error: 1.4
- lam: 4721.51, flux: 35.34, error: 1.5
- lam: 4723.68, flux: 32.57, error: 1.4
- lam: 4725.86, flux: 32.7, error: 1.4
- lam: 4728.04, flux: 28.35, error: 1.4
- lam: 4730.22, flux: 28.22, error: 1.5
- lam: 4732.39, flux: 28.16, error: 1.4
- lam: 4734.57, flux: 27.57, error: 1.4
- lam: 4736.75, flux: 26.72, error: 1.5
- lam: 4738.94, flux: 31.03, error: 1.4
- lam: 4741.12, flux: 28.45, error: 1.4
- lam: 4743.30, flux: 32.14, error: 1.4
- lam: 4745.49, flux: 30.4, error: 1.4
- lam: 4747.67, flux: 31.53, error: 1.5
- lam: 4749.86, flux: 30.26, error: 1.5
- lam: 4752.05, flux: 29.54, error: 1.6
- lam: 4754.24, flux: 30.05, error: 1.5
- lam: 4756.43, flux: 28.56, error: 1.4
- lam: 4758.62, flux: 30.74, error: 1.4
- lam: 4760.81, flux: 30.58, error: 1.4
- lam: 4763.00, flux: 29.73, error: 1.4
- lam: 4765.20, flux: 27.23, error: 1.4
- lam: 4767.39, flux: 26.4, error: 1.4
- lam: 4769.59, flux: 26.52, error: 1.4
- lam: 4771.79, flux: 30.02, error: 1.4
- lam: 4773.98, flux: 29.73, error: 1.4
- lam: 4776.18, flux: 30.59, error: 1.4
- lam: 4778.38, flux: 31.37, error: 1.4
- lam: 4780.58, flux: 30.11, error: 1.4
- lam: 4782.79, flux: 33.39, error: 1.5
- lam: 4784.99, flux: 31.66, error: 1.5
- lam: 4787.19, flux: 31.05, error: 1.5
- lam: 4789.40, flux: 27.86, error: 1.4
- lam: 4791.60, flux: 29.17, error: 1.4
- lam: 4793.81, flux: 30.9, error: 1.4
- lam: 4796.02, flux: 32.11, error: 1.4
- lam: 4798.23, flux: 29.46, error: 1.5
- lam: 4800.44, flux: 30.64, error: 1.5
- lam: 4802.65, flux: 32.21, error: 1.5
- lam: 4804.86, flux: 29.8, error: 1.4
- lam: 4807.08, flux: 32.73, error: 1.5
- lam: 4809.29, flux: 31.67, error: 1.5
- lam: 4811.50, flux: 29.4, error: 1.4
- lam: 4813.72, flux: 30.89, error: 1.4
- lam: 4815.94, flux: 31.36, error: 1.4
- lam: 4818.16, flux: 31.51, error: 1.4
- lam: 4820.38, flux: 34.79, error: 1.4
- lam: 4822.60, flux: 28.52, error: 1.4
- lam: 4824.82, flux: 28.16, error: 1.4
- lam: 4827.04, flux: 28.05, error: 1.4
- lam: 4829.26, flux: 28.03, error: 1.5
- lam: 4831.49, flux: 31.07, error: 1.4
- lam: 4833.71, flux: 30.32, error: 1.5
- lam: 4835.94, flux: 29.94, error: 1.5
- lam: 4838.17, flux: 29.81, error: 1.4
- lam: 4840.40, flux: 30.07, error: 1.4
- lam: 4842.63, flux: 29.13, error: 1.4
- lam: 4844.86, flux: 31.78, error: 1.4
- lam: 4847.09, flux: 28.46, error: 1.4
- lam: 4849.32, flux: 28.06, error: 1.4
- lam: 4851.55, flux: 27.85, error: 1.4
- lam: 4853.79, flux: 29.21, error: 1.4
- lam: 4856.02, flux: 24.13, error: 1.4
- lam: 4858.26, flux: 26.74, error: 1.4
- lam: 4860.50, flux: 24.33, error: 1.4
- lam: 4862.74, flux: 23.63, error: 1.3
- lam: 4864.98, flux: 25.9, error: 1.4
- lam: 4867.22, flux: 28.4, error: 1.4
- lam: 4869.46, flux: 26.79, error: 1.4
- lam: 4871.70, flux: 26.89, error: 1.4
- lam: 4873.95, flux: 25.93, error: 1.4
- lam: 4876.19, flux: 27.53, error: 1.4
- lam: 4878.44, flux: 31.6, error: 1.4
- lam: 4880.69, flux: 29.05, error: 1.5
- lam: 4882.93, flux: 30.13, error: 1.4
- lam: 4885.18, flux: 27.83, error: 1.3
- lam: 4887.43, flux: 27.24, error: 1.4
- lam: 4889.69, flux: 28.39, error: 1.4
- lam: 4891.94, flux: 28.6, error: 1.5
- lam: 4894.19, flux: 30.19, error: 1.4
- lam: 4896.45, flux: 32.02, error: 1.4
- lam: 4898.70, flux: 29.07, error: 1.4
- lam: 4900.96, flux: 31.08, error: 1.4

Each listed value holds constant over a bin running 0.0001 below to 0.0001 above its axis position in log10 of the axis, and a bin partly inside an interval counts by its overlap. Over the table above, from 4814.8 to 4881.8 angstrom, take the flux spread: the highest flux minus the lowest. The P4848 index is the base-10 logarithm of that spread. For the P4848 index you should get 1.0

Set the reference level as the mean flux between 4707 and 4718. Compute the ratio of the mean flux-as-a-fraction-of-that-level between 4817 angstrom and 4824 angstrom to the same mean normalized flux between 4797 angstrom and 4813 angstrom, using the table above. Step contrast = 1.02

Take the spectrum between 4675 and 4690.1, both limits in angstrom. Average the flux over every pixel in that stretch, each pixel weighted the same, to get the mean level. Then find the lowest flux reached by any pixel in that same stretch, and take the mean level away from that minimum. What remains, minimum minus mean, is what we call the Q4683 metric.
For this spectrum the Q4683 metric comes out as -3.0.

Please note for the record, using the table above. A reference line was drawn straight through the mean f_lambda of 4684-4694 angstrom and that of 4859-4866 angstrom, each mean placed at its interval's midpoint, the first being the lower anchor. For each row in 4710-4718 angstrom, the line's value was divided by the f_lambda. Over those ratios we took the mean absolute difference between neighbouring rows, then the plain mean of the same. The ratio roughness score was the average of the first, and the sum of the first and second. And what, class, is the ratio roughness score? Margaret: 0.58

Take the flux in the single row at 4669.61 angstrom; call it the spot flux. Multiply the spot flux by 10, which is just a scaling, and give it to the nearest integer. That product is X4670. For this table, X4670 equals 296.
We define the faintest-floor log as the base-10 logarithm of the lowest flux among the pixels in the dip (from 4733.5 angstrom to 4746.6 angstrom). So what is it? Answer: 1.43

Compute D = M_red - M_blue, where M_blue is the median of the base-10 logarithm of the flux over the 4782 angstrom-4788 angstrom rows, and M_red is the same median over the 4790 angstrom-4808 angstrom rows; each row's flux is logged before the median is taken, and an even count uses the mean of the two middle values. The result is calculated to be -0.01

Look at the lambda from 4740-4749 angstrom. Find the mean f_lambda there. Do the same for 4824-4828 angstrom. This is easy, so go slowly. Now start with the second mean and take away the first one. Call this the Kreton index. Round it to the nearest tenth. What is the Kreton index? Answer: -2.5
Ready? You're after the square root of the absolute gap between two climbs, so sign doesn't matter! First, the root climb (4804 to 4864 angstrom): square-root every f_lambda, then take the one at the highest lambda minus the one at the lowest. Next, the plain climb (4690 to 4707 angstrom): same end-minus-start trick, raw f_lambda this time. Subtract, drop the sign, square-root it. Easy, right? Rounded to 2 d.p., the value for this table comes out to 1.93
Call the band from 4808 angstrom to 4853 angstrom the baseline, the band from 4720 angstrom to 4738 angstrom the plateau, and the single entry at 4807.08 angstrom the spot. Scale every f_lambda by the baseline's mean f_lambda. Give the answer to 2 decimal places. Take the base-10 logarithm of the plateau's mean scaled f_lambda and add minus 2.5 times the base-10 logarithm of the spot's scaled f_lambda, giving -0.10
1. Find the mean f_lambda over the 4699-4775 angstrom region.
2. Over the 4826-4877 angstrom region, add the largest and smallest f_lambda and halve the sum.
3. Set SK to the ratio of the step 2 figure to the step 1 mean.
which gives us 0.96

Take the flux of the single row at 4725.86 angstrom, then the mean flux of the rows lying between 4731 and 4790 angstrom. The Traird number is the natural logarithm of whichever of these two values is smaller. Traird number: 3.39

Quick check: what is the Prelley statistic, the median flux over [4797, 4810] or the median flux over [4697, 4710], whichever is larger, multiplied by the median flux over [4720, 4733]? 949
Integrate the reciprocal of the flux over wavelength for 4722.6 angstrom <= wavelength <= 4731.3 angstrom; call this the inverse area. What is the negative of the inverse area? -0.287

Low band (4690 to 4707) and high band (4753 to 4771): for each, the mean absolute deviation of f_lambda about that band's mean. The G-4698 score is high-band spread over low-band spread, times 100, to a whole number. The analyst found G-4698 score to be 148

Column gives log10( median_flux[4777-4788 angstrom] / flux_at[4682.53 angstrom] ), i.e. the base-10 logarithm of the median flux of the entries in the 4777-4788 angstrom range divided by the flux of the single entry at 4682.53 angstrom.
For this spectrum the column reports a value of 0.022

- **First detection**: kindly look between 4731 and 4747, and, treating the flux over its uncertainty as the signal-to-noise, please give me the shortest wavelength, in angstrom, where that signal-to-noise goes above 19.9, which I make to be 4732.39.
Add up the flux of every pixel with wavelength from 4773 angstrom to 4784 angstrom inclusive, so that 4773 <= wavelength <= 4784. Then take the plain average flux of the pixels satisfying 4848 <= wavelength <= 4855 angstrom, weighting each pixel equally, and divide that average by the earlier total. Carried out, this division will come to 0.183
